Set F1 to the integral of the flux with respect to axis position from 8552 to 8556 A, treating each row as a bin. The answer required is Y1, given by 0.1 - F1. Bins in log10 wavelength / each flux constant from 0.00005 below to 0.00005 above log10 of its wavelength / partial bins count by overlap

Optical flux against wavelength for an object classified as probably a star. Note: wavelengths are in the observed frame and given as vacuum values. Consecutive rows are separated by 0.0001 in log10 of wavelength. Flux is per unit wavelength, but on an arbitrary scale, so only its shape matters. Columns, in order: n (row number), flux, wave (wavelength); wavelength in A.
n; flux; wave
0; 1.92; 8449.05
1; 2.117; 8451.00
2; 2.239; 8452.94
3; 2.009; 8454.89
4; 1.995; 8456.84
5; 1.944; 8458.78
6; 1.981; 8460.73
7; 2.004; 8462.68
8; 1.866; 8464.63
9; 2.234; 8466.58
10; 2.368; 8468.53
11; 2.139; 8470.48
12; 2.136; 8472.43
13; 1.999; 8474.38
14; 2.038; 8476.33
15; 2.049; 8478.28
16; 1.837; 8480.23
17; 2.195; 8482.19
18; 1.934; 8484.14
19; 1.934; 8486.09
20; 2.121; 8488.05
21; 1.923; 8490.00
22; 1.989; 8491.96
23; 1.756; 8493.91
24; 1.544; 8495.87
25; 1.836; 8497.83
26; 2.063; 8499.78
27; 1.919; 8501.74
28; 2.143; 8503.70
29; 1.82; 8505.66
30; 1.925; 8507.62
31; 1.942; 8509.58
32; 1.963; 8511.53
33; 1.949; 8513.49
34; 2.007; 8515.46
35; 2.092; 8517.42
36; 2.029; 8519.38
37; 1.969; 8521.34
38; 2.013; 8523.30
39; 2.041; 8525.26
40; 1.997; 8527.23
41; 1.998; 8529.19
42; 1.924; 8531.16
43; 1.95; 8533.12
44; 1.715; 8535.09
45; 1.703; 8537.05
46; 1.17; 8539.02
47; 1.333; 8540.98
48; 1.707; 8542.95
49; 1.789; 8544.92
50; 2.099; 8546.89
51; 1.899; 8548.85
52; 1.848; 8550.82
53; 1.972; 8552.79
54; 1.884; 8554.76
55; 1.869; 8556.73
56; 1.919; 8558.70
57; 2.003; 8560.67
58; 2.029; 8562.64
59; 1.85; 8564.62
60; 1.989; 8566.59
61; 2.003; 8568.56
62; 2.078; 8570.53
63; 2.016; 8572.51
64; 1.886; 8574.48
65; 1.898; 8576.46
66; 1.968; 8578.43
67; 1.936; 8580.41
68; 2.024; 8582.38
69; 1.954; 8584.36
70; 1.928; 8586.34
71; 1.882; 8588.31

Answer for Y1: -7.59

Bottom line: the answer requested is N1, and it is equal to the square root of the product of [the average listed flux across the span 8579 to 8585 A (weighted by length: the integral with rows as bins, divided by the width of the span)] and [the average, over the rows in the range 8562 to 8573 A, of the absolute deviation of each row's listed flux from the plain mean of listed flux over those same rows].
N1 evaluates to 0.31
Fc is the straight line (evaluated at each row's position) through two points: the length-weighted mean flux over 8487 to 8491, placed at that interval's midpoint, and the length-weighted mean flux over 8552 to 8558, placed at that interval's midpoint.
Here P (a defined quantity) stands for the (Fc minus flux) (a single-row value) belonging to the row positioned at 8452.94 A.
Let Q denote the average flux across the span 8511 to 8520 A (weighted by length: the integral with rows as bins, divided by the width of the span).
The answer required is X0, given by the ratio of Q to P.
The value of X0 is -12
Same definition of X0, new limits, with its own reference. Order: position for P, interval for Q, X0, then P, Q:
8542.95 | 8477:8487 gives 9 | 0.22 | 1.99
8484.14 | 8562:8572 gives 22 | 0.09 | 1.99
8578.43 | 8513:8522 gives -20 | -0.10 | 2.01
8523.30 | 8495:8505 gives -36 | -0.05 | 1.90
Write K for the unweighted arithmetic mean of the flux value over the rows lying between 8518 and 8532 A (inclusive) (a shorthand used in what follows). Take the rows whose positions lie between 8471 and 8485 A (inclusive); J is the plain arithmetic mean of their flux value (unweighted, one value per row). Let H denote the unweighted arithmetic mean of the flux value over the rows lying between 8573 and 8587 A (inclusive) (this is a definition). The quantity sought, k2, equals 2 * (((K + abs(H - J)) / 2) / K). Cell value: 1.04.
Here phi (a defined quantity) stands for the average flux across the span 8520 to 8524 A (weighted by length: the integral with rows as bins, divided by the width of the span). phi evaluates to 1.99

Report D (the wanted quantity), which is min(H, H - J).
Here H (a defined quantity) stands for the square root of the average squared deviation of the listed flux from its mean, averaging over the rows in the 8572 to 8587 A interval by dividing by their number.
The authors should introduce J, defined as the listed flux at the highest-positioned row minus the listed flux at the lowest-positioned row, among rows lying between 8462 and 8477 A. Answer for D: 0.01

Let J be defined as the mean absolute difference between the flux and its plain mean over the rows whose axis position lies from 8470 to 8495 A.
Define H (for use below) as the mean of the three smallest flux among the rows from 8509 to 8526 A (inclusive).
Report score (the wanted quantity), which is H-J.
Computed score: 1.85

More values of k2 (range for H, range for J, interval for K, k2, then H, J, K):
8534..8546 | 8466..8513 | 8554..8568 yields 1.22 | 1.57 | 1.99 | 1.93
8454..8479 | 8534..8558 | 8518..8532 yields 1.16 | 2.06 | 1.75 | 2.00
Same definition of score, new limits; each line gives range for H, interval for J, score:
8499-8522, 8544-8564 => 1.81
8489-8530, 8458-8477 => 1.59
